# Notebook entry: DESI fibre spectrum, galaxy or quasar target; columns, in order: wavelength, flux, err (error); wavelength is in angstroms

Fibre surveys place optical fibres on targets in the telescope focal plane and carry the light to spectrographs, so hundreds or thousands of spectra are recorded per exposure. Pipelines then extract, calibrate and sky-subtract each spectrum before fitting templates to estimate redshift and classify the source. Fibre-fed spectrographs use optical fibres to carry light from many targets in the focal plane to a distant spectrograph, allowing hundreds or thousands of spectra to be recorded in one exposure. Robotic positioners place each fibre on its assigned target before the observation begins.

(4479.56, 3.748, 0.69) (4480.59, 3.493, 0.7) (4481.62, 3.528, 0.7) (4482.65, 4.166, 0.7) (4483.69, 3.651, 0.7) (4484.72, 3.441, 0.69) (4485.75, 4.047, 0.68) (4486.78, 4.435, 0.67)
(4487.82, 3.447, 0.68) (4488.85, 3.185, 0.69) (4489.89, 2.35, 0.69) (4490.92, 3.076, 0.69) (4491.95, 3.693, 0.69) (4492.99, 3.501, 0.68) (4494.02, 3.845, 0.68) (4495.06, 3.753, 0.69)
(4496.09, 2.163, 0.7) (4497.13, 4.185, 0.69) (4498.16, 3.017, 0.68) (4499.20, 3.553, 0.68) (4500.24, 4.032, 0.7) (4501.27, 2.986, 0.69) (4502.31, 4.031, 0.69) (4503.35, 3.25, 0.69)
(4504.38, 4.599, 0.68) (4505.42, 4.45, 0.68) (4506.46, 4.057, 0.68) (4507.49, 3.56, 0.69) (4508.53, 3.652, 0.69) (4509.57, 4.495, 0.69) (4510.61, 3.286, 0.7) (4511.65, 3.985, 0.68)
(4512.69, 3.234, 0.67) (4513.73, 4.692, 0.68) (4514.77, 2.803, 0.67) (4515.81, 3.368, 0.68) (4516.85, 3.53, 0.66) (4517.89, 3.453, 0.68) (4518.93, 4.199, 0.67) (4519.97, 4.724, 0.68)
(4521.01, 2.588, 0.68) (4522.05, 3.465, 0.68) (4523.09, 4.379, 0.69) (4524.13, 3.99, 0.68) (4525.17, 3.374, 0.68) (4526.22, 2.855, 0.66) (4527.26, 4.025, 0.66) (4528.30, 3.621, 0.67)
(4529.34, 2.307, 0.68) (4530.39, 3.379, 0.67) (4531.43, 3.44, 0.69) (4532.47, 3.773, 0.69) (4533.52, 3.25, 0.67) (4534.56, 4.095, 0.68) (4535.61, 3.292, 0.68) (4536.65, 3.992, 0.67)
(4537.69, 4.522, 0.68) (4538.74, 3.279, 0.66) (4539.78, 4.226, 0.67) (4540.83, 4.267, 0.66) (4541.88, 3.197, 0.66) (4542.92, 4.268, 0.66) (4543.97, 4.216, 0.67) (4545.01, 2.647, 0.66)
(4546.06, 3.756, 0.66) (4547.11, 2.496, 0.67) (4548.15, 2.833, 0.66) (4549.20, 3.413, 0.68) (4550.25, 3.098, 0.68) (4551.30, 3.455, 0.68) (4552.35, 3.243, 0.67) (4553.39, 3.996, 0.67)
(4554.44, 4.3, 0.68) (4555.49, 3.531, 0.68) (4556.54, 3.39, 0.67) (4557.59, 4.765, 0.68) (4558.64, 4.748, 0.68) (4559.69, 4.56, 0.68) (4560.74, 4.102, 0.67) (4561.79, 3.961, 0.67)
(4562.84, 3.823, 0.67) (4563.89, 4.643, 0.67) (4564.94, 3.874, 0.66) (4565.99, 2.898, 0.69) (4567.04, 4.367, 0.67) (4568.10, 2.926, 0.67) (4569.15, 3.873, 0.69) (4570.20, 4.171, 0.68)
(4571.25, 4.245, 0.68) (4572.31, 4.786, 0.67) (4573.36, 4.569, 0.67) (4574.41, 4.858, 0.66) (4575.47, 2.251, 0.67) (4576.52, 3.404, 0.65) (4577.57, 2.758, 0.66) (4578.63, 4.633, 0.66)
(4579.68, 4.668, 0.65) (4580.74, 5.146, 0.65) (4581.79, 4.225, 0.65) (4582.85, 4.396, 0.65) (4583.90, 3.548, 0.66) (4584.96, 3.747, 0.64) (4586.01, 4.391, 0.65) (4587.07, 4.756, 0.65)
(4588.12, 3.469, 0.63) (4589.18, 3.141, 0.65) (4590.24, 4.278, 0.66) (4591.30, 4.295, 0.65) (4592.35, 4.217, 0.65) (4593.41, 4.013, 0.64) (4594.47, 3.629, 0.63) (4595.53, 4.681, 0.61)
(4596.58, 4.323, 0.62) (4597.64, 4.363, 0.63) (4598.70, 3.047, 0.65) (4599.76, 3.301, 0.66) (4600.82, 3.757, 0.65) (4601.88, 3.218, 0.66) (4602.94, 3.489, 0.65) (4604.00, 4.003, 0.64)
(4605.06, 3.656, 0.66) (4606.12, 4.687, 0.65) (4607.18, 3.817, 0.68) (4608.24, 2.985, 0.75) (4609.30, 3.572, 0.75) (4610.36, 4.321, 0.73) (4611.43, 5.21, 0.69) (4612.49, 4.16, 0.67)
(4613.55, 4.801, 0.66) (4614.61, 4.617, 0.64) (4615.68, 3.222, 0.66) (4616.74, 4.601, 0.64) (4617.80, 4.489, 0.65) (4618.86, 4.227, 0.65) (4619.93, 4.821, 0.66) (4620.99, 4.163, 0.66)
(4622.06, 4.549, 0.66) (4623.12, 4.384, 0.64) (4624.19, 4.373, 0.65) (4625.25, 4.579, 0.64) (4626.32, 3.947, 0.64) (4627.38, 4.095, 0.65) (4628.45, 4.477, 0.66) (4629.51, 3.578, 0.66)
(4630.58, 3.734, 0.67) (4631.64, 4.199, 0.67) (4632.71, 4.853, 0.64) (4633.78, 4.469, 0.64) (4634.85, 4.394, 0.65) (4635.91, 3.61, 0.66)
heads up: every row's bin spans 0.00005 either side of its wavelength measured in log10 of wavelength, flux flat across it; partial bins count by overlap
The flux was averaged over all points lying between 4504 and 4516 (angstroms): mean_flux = 3.85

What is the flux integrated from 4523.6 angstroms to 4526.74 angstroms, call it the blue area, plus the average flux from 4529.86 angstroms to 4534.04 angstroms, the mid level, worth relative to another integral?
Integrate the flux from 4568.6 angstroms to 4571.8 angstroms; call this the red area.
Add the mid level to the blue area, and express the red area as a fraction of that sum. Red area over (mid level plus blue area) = 0.92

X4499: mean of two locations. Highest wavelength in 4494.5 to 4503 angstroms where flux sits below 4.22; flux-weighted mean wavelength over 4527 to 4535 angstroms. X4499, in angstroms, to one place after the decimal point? 4516.6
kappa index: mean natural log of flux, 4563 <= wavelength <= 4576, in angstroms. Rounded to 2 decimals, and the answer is 1.35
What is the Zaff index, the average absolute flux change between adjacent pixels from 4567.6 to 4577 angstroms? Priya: 0.77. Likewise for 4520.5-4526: 0.70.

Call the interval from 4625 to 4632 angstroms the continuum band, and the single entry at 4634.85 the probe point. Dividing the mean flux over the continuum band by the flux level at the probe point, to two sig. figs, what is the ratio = 0.93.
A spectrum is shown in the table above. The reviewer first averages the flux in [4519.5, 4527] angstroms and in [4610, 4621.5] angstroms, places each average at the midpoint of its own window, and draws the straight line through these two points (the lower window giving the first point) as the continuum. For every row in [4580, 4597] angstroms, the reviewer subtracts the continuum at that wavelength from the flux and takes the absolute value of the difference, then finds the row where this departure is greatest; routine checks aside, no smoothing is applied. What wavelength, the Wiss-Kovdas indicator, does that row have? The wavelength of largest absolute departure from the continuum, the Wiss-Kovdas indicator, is 4589.18 angstroms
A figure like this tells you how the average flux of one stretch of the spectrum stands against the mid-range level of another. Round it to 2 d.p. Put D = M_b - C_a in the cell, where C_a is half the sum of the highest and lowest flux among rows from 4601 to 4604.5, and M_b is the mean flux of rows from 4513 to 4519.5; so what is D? 0.06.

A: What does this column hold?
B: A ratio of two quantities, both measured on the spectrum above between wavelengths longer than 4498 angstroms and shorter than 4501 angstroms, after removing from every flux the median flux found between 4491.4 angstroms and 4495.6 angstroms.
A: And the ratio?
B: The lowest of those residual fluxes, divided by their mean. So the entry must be 4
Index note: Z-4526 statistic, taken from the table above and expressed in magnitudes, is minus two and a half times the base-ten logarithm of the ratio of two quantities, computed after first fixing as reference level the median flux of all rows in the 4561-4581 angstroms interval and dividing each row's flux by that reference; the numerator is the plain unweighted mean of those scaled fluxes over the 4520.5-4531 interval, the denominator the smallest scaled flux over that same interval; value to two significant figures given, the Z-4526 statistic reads -0.42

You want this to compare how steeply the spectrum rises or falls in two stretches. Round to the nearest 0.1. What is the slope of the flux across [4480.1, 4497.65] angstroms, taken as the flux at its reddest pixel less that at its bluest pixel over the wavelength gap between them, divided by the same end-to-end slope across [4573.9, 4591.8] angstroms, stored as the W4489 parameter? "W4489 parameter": -1.3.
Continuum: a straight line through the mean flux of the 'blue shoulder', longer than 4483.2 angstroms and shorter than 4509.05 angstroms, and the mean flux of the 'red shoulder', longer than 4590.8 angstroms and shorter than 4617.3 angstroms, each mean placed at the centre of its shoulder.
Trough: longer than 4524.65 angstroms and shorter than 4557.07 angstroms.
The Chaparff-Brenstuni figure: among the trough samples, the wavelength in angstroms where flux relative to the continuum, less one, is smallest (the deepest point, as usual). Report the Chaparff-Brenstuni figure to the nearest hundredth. 4529.34 angstroms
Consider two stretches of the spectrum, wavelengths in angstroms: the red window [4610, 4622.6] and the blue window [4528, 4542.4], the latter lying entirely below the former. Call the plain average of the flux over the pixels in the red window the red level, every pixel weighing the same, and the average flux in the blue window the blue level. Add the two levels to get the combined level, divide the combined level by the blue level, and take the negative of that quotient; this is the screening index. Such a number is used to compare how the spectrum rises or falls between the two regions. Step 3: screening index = -2.23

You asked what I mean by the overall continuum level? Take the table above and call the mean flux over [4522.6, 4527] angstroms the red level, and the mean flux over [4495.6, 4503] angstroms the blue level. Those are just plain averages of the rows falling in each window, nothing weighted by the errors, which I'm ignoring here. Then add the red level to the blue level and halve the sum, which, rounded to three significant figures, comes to 3.54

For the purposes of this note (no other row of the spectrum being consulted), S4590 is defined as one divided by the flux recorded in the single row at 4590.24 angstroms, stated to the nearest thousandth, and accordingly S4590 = 0.234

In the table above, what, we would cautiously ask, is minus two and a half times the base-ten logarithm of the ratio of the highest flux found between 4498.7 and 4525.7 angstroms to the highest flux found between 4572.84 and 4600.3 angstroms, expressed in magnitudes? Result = 0.09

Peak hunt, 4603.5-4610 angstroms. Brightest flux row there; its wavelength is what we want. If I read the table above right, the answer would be 4606.12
